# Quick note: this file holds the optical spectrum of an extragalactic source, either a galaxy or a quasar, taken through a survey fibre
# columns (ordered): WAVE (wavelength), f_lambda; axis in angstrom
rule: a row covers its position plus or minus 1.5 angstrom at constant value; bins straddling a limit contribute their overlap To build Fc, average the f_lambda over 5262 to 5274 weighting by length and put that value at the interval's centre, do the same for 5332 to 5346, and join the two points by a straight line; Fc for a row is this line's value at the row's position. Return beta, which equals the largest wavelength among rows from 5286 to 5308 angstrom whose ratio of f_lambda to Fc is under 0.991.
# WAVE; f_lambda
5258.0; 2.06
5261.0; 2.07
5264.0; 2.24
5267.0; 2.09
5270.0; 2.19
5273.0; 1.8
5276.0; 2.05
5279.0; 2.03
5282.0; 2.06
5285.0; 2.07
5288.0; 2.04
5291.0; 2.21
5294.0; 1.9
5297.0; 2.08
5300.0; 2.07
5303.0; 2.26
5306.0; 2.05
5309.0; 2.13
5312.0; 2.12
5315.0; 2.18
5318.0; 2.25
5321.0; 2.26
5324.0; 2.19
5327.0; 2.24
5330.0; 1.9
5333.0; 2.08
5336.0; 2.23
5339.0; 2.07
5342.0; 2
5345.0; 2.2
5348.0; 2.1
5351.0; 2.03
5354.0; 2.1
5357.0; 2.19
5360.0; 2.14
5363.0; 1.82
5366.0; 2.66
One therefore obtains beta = 5306.0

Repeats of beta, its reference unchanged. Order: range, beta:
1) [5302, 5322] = 5306.0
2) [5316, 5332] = 5330.0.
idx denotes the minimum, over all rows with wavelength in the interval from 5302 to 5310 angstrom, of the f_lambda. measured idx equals 2.05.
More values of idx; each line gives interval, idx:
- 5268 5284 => 1.8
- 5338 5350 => 2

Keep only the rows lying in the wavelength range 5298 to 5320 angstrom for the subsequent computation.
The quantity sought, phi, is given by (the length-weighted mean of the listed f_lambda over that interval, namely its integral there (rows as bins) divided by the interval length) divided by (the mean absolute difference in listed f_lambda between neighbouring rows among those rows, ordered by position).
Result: 20.8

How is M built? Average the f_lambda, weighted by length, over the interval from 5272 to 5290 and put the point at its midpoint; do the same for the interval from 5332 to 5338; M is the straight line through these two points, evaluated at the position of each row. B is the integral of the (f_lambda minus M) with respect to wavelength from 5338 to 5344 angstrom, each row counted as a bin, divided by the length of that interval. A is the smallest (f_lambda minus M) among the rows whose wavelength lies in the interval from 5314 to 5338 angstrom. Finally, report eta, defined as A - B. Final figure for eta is -0.1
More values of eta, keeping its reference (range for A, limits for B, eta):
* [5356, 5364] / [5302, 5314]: -0.5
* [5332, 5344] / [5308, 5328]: -0.3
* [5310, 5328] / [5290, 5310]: 0.0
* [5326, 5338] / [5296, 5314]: -0.3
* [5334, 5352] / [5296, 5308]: -0.2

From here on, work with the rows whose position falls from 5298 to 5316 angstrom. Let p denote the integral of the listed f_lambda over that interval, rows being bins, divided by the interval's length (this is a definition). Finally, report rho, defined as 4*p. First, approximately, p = 2.13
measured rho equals 8.5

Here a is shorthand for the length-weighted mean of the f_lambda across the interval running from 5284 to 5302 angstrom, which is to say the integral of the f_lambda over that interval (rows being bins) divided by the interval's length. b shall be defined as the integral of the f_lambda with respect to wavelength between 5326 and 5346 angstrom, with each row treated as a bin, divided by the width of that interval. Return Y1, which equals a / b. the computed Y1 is 0.99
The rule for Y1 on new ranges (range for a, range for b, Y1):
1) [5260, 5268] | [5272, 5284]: 1.07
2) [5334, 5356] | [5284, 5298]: 1.02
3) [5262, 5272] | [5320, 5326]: 0.97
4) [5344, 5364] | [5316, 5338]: 0.96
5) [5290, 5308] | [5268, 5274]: 1.04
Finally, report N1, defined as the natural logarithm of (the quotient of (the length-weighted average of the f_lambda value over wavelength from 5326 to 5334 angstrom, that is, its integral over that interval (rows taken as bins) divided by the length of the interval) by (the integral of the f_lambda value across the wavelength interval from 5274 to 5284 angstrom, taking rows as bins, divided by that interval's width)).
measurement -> 0.013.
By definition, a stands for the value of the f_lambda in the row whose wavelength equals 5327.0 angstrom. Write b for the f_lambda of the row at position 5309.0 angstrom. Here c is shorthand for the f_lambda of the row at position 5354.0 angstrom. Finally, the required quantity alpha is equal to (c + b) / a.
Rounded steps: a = 2.24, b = 2.13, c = 2.1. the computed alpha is 1.89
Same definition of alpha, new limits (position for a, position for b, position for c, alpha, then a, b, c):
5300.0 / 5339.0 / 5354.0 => 2.01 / 2.07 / 2.07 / 2.1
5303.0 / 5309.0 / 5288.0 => 1.85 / 2.26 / 2.13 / 2.04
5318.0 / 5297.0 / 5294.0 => 1.77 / 2.25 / 2.08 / 1.9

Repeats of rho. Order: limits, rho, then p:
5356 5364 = 8.2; 2.06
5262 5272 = 8.6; 2.15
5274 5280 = 8.1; 2.02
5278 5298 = 8.2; 2.06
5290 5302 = 8.3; 2.07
